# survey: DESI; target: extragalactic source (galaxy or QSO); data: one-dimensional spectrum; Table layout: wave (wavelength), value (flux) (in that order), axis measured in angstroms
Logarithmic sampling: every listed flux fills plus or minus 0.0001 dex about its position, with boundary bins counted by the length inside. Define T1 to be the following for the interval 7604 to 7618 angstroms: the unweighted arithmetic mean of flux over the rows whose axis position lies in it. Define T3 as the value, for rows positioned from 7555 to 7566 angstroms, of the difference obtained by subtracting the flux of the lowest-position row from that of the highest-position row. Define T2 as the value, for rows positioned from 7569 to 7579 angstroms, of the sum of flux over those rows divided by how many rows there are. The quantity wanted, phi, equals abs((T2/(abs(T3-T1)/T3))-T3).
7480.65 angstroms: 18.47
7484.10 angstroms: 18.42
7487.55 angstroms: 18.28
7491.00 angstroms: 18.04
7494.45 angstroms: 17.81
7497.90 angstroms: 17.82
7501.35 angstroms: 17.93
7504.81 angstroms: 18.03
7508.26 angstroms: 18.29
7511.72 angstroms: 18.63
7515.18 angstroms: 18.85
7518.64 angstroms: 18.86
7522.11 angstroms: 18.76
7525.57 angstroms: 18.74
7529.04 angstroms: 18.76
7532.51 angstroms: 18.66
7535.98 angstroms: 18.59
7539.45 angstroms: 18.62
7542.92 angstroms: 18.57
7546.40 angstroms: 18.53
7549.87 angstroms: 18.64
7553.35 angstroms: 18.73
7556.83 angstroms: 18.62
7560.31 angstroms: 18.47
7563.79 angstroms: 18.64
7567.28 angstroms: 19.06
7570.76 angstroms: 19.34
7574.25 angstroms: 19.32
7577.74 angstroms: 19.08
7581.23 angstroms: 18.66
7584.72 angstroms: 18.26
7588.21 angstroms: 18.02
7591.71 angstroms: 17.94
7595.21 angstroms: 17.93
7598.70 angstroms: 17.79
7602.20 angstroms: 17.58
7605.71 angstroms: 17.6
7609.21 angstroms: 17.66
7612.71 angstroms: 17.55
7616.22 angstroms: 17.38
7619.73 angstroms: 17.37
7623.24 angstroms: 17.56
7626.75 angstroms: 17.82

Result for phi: 0.002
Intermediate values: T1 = 17.5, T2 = 19.2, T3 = 0.02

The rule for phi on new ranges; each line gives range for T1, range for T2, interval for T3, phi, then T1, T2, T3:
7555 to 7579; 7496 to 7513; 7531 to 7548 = 0.006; 18.9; 18.1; -0.13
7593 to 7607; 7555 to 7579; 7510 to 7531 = 0.010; 17.7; 18.9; 0.13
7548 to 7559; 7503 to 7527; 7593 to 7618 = 0.018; 18.7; 18.6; -0.55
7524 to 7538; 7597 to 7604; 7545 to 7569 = 0.014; 18.7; 17.7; 0.53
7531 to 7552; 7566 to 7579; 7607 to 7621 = 0.005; 18.6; 19.2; -0.29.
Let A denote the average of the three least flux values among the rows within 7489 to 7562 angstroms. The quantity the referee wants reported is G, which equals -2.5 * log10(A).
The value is -3.13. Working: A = 17.9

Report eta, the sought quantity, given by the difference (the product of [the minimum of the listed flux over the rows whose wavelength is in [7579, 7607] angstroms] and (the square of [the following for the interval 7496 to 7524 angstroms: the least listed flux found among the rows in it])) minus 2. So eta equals 5581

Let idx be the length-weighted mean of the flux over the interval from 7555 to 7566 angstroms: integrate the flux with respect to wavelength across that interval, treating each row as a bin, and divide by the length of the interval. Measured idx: 18.6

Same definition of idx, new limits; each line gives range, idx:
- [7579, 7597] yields 18.2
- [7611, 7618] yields 17.5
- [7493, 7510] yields 18.0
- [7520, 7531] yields 18.7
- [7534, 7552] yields 18.6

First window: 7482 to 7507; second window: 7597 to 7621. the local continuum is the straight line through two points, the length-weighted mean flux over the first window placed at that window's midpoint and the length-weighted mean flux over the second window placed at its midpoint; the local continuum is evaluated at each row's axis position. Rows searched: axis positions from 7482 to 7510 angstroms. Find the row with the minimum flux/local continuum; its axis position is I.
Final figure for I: 7494.45 angstroms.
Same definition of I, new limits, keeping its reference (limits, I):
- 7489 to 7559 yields 7494.45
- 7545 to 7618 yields 7616.22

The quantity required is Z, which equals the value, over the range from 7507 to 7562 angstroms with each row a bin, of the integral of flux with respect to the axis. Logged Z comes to 1026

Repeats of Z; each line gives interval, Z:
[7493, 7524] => 569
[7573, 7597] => 443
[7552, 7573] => 395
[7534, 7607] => 1349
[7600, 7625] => 438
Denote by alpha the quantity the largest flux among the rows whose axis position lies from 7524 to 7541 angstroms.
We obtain 18.76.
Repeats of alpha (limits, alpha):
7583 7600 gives 18.26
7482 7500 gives 18.42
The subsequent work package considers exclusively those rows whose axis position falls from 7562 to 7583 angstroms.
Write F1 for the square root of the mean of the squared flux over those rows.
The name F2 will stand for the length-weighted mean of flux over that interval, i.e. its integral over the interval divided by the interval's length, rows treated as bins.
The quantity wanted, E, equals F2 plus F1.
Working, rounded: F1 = 19.0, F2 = 19.0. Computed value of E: 38.0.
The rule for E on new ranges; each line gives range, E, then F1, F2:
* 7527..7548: 37.2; 18.6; 18.6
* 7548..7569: 37.4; 18.7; 18.7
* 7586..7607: 35.6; 17.8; 17.8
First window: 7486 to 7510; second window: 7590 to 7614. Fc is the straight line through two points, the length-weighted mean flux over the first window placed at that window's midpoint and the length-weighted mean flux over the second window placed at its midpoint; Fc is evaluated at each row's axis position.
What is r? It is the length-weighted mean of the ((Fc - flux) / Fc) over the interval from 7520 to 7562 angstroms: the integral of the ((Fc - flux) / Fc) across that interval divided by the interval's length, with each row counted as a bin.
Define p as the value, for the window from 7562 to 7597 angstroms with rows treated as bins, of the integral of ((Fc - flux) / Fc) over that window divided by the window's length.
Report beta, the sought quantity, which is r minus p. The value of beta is 0.005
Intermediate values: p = -0.047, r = -0.04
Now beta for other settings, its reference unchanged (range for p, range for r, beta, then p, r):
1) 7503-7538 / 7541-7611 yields 0.002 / -0.036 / -0.03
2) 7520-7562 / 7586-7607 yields 0.037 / -0.041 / 0.00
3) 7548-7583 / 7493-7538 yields 0.031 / -0.057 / -0.03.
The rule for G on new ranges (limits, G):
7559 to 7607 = -3.12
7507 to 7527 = -3.17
